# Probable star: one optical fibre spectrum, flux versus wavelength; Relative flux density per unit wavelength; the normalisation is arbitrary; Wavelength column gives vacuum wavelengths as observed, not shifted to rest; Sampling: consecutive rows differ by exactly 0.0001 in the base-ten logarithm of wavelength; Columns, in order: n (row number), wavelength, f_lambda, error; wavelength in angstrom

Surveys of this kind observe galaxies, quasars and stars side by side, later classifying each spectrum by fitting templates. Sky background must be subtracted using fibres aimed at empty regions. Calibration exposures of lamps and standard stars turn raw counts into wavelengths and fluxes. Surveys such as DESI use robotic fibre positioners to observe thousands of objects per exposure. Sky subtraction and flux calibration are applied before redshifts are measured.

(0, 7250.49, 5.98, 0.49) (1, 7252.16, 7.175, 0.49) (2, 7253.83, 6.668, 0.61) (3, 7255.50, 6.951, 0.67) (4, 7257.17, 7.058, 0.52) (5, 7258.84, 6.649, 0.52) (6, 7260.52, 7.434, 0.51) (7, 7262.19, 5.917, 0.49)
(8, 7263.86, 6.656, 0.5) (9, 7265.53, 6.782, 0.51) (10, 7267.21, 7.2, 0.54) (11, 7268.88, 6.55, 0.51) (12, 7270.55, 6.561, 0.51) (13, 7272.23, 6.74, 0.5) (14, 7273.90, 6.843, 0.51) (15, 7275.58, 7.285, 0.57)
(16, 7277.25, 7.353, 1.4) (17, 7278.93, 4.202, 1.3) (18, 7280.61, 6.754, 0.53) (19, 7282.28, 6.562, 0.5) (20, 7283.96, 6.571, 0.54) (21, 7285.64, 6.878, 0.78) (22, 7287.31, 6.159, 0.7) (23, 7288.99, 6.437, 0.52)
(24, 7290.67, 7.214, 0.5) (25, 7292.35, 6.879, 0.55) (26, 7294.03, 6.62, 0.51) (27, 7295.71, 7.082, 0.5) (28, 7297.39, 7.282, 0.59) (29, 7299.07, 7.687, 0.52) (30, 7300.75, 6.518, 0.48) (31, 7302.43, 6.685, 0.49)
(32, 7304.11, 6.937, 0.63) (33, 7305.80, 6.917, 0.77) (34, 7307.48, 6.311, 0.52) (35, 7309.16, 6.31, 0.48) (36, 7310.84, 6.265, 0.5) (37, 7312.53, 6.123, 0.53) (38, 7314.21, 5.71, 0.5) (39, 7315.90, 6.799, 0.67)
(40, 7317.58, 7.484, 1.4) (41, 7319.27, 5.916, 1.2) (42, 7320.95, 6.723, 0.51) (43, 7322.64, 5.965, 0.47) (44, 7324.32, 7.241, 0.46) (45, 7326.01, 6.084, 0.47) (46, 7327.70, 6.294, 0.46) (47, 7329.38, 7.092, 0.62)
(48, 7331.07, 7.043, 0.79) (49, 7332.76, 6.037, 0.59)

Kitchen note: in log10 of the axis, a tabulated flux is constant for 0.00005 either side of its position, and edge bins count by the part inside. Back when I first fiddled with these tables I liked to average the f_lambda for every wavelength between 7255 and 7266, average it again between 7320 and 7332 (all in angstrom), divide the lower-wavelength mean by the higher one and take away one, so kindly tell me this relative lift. 0.02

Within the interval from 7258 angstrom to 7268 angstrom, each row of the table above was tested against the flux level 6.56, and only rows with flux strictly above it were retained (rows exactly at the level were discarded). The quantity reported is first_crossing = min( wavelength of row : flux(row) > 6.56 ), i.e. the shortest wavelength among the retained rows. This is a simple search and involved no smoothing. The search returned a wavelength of 7258.84 angstrom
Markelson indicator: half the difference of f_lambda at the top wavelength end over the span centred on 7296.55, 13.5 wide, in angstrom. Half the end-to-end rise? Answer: -0.26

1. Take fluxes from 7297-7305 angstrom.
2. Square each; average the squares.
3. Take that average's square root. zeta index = 7.0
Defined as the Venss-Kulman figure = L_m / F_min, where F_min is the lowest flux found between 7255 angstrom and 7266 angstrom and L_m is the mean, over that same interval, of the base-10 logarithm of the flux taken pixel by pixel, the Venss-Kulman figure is 0.140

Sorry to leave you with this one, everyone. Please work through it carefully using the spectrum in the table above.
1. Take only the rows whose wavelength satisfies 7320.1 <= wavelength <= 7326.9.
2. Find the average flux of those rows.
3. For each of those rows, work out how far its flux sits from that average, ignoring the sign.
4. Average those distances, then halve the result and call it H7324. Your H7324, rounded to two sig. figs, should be 0.24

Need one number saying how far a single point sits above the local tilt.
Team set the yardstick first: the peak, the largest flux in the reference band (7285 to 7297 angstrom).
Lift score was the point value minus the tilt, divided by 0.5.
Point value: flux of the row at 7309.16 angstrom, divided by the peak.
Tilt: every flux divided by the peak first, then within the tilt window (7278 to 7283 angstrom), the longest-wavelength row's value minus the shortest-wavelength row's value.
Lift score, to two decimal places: 1.10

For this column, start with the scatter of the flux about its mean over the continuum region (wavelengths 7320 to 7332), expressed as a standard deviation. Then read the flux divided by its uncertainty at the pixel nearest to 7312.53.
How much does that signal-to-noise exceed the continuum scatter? 11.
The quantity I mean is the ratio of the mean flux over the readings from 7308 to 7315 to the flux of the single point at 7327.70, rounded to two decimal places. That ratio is 0.97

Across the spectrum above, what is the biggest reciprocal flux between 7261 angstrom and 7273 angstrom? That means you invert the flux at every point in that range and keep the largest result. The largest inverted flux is 0.169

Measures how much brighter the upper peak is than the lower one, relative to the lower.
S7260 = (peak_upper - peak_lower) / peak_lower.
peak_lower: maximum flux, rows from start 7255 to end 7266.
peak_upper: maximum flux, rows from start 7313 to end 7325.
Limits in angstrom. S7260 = 0.01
